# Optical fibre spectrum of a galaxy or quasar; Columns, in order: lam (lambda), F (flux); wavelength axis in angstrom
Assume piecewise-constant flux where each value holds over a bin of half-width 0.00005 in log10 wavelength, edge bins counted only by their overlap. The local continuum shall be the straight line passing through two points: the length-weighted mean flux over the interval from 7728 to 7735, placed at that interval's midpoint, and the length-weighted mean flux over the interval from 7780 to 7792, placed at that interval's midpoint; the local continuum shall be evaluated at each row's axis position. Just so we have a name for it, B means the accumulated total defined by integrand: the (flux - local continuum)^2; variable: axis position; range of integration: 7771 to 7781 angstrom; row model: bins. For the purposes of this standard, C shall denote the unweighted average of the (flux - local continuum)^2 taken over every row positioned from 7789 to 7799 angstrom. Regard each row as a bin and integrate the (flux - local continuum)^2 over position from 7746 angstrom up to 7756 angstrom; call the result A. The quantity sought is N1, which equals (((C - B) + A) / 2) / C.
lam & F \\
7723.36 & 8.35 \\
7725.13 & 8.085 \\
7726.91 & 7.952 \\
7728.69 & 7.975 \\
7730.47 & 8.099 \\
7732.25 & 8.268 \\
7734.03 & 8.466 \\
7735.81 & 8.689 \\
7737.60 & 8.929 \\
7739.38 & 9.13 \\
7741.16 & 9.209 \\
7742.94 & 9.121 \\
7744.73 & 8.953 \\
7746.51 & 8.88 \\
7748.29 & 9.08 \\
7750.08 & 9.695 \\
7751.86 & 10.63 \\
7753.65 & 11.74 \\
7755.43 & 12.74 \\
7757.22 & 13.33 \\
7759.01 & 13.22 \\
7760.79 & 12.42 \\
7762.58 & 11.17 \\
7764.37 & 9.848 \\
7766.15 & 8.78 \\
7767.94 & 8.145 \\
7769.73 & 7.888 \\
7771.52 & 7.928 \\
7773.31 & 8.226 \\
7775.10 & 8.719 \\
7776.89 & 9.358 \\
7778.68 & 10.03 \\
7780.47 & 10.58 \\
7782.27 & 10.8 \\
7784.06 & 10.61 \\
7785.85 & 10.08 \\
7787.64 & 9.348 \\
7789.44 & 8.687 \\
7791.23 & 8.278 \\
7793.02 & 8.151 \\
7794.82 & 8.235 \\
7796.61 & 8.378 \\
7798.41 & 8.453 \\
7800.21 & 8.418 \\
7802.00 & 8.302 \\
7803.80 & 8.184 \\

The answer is 7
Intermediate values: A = 45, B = 8.1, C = 3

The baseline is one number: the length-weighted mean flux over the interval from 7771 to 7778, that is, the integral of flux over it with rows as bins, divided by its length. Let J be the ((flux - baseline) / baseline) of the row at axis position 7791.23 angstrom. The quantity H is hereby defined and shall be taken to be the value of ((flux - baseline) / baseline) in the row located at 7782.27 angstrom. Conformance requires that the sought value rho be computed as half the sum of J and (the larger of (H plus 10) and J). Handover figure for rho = 5.10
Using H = 0.25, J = -0.04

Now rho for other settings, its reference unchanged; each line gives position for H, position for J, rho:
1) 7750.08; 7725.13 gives 5.03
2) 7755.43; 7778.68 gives 5.32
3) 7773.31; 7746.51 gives 4.99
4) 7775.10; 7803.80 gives 4.98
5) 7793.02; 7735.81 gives 4.97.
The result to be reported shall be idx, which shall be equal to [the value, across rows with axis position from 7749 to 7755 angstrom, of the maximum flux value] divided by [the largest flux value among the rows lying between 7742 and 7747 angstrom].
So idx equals 1.29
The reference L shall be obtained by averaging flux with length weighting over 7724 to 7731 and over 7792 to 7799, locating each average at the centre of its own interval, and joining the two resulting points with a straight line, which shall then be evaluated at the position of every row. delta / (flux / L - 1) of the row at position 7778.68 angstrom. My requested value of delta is 0.22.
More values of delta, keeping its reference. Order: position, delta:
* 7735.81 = 0.08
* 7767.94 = -0.01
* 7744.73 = 0.10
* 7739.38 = 0.13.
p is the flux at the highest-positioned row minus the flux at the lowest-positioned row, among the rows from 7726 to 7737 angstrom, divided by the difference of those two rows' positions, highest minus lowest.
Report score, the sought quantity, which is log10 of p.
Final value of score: -1.1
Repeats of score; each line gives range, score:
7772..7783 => -0.5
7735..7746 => -1.5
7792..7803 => -1.8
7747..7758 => -0.3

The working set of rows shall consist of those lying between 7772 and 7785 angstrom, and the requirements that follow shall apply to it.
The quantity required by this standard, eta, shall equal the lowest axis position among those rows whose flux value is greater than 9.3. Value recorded 7776.89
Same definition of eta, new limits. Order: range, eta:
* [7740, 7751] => 7750.08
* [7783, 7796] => 7784.06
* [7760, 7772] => 7760.79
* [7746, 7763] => 7750.08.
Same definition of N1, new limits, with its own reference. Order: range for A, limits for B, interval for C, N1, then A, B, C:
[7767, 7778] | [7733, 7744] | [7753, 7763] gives 1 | 13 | 3.2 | 13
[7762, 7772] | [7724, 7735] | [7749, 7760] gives 1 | 16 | 0.2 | 11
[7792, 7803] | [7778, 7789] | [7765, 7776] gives 12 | 34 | 7.1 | 1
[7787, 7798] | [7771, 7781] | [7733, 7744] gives 29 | 25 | 8.1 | 0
